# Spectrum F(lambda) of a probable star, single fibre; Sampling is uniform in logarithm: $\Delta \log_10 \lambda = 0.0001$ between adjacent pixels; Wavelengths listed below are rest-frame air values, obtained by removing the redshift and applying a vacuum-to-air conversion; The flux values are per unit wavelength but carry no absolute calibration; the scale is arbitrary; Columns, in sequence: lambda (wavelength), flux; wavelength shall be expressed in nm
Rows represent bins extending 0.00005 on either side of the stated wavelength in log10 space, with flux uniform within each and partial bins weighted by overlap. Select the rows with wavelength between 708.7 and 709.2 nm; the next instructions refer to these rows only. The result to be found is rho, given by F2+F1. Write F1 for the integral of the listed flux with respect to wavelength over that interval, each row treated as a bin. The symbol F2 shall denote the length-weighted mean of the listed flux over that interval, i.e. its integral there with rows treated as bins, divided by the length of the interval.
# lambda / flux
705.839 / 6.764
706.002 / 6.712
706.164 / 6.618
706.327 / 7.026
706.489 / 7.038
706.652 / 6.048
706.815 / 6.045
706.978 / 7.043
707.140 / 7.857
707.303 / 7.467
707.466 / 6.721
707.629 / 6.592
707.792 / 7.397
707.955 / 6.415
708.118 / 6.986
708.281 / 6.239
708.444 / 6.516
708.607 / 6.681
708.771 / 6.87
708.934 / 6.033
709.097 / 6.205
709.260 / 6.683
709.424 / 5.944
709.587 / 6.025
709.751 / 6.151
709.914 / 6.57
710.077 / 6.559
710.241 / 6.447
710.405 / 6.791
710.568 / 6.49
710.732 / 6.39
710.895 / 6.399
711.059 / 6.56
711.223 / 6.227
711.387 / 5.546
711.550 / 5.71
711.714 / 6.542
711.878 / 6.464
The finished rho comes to 9.6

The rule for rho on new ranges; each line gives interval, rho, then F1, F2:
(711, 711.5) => 9.1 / 3.03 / 6.1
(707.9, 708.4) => 9.8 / 3.28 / 6.6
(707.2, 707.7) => 10.5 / 3.48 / 7.0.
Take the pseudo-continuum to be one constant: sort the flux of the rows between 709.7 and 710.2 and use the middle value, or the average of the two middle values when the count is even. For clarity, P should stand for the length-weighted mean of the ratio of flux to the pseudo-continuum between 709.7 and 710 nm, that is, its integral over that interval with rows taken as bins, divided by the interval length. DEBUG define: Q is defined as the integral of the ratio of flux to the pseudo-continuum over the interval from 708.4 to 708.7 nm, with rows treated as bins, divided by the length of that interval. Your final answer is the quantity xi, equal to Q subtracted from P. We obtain -0.03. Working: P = 0.98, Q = 1.01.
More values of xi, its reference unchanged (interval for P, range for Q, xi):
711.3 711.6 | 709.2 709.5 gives -0.10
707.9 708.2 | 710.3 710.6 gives 0.01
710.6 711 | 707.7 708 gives -0.08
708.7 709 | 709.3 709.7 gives 0.06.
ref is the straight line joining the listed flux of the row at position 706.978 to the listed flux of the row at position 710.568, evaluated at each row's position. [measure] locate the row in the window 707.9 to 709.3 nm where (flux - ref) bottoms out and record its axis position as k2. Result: 708.934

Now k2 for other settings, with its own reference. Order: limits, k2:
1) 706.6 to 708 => 706.652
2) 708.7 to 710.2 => 709.424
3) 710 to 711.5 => 711.387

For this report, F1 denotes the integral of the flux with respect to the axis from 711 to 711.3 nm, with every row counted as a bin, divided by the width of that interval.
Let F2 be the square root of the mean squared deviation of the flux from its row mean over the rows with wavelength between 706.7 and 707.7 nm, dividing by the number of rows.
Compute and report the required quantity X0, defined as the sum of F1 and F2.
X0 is 7.0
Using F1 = 6.38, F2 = 0.59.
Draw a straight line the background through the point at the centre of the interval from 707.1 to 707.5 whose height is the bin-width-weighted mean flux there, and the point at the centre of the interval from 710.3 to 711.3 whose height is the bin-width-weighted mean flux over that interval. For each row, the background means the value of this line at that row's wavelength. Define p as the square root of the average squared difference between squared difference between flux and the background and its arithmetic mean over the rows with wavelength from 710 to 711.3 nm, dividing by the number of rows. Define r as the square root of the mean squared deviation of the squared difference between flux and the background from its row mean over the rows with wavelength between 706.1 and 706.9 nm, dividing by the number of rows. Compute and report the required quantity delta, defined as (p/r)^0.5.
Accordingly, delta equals 0.13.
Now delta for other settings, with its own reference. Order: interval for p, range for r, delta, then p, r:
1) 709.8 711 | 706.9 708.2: 0.26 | 0.01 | 0.21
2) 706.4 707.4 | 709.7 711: 2.90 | 0.93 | 0.11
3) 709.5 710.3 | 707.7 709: 0.84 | 0.23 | 0.33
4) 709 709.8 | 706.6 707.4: 0.50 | 0.25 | 0.99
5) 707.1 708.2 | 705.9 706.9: 0.55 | 0.23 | 0.75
